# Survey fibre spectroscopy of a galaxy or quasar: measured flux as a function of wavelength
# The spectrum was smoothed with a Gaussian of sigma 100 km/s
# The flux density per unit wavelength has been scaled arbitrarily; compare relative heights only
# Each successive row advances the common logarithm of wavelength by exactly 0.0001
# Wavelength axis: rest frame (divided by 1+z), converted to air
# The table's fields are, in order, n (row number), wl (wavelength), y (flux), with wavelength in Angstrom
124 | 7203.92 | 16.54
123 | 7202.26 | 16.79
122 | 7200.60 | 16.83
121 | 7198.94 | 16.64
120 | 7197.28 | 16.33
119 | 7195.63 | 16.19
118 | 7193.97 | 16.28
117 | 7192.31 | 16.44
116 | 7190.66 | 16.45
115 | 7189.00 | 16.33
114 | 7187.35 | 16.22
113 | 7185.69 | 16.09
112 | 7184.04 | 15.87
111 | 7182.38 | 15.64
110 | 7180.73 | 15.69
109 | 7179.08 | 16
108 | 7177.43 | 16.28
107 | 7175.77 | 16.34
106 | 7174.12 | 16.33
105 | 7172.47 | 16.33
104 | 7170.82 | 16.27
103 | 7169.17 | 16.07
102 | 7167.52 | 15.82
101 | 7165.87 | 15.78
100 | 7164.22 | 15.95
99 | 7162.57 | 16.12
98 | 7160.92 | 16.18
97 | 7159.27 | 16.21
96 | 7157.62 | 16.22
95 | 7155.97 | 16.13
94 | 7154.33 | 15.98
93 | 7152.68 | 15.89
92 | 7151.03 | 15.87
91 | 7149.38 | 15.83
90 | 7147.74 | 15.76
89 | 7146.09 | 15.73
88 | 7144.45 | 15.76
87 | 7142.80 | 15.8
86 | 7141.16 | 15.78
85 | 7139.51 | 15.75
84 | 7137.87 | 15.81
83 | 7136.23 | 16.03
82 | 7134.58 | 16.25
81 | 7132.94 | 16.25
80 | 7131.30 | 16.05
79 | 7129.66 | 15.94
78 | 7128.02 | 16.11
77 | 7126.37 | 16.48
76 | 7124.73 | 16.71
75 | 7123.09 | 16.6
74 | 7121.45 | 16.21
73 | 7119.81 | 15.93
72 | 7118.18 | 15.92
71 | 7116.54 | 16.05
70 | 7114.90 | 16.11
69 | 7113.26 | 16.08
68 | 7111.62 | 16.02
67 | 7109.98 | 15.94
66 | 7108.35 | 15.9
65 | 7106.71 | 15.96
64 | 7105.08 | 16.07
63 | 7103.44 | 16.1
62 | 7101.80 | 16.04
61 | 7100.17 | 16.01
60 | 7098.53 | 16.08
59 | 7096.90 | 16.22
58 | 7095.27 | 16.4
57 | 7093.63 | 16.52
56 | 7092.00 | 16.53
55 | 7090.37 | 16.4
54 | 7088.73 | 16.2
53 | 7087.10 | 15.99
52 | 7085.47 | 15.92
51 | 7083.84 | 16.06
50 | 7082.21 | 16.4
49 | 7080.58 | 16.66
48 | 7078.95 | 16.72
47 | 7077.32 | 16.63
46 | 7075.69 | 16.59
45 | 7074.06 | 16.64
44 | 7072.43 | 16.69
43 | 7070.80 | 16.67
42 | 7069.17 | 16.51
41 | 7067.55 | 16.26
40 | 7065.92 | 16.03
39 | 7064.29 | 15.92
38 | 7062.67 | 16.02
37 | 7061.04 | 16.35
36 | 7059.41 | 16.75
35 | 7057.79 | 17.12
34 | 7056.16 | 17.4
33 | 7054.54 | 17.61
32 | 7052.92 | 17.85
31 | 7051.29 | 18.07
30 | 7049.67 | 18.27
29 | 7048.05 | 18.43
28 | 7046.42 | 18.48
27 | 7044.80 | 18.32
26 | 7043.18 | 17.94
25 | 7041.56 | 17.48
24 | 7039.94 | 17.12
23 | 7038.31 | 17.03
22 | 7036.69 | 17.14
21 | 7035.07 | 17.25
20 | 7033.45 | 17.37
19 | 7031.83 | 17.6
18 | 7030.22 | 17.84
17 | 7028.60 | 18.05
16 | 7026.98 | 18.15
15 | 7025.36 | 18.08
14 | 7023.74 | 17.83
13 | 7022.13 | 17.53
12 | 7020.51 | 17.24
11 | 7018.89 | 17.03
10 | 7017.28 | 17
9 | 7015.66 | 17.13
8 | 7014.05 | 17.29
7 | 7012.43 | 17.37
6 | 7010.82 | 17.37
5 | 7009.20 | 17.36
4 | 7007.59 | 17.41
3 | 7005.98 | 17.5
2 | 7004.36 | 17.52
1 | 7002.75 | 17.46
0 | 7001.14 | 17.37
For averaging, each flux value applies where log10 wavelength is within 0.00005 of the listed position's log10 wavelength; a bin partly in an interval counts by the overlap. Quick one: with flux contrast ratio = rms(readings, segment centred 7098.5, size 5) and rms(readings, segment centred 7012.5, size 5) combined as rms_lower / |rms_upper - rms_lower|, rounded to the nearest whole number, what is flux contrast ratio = 14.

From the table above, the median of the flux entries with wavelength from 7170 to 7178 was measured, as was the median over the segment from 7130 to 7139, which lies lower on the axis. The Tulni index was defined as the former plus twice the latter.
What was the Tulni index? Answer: 48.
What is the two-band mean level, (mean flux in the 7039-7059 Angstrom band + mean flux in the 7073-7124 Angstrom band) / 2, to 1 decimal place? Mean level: 17.0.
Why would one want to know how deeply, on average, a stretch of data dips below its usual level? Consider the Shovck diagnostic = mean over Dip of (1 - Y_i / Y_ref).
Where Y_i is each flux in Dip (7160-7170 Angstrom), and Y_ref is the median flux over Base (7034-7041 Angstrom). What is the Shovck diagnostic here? 0.067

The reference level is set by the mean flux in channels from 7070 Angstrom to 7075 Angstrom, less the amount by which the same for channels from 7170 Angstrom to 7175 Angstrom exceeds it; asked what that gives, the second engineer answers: 17.0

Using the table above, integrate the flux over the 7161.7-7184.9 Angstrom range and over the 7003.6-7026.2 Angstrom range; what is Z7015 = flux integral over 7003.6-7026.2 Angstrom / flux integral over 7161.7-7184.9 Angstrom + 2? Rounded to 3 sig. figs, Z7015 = 3.06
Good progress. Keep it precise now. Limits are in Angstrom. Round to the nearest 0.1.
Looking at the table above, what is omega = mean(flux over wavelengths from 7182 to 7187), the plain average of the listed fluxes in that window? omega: 15.9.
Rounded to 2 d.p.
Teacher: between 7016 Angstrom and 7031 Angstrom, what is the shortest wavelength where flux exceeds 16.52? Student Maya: 7017.28 Angstrom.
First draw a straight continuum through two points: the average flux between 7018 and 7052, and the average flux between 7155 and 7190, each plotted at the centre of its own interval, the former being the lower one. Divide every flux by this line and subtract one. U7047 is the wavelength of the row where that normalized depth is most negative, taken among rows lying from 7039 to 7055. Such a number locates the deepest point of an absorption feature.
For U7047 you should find 7039.94 Angstrom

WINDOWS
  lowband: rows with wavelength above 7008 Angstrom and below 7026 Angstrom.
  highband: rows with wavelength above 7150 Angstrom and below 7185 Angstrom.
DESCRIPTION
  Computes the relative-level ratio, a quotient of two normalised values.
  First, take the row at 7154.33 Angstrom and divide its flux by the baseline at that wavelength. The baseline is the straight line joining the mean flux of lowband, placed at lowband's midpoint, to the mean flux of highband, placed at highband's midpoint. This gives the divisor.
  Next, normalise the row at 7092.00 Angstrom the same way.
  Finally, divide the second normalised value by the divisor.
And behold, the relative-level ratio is 1.00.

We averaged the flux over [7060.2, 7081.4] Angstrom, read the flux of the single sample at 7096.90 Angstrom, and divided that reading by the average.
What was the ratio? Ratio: 0.99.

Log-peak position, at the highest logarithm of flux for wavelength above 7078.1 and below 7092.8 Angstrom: 7078.95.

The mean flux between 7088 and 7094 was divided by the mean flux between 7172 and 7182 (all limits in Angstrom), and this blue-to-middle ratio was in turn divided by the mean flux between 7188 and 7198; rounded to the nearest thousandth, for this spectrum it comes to 0.062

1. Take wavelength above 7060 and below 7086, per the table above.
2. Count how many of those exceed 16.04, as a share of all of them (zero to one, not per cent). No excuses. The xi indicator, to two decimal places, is 0.75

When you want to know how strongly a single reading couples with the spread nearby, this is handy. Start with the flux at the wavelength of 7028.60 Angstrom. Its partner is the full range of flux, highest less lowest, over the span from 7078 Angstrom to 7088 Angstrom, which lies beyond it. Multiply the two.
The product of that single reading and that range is 14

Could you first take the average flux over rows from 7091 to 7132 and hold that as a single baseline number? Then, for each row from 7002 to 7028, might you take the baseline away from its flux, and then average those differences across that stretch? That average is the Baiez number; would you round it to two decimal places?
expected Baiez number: 1.30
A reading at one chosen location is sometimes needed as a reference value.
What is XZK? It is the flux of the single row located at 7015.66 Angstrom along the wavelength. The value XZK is 17.13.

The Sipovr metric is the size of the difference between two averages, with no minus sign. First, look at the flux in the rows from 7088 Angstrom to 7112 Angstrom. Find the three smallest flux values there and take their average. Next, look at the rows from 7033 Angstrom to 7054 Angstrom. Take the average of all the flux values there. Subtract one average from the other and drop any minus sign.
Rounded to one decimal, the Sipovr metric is 1.8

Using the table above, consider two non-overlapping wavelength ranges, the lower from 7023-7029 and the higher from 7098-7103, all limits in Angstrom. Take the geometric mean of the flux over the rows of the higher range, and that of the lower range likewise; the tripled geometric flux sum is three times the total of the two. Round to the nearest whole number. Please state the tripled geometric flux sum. 102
